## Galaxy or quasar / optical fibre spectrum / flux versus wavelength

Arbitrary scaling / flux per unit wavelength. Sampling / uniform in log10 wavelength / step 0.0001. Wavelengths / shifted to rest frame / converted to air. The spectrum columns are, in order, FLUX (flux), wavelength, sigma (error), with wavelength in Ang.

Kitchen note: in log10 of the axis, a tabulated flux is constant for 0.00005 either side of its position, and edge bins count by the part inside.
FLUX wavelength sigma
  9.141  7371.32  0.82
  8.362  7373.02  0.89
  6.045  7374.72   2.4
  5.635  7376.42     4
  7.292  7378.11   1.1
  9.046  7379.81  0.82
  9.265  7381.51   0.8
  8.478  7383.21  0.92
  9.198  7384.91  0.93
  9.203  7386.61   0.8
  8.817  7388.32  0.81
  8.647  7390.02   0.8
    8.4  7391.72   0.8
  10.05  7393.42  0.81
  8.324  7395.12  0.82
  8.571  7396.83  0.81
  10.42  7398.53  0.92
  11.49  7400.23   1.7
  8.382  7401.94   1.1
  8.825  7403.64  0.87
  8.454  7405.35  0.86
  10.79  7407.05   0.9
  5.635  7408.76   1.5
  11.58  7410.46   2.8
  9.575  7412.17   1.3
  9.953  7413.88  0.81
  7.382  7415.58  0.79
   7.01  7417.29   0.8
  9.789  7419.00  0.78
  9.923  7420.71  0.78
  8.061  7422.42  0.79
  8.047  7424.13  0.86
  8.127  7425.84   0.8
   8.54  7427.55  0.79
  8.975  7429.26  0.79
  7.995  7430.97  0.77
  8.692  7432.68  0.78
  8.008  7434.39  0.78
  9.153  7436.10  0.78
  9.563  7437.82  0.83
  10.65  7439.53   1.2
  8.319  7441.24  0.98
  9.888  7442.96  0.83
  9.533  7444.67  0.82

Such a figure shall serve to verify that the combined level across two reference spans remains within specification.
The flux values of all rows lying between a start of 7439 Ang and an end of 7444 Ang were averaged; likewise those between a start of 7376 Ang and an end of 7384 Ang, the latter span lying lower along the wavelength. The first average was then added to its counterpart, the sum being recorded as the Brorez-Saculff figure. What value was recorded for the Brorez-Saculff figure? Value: 17.6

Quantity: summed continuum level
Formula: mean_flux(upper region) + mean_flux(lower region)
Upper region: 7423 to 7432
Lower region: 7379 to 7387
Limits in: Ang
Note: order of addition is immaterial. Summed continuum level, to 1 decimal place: 17.4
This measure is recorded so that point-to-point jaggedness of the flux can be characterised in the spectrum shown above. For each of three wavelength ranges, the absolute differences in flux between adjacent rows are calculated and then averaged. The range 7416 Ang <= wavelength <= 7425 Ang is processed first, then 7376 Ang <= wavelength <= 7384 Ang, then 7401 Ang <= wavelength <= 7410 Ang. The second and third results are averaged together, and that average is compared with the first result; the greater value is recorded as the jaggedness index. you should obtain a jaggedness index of 1.59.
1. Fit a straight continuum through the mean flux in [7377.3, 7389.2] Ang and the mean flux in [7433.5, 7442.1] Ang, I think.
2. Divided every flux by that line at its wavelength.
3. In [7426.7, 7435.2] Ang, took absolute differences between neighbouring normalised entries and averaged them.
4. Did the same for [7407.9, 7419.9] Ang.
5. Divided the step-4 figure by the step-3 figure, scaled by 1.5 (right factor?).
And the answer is 5.1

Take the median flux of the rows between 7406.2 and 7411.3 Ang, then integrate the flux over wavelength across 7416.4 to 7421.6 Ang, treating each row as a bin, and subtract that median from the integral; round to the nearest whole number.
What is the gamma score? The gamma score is 35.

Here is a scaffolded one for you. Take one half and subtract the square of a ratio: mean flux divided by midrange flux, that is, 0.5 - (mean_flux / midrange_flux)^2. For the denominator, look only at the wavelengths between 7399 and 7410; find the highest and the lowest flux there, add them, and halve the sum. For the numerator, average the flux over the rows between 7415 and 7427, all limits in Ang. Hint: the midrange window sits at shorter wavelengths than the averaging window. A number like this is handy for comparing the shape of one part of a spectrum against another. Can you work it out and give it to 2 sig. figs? -0.45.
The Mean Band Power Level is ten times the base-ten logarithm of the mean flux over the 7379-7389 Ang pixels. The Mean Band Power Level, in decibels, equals 9.54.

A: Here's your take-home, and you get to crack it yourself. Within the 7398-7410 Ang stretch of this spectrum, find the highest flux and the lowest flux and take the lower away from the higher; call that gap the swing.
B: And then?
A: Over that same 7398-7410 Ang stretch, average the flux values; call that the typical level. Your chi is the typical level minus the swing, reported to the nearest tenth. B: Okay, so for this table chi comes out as 3.3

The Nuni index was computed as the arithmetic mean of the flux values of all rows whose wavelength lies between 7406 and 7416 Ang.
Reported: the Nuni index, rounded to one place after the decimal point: 9.2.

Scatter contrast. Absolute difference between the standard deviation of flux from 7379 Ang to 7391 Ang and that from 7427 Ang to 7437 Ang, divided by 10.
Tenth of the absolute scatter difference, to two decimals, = 0.02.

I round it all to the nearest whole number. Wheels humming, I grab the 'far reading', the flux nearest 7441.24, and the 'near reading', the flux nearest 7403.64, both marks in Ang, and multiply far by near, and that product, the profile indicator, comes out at 73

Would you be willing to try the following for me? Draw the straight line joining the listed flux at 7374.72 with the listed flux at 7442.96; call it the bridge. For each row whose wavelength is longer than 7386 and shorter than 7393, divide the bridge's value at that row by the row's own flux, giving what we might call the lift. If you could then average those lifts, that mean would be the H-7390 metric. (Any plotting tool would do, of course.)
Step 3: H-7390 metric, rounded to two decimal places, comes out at 0.78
